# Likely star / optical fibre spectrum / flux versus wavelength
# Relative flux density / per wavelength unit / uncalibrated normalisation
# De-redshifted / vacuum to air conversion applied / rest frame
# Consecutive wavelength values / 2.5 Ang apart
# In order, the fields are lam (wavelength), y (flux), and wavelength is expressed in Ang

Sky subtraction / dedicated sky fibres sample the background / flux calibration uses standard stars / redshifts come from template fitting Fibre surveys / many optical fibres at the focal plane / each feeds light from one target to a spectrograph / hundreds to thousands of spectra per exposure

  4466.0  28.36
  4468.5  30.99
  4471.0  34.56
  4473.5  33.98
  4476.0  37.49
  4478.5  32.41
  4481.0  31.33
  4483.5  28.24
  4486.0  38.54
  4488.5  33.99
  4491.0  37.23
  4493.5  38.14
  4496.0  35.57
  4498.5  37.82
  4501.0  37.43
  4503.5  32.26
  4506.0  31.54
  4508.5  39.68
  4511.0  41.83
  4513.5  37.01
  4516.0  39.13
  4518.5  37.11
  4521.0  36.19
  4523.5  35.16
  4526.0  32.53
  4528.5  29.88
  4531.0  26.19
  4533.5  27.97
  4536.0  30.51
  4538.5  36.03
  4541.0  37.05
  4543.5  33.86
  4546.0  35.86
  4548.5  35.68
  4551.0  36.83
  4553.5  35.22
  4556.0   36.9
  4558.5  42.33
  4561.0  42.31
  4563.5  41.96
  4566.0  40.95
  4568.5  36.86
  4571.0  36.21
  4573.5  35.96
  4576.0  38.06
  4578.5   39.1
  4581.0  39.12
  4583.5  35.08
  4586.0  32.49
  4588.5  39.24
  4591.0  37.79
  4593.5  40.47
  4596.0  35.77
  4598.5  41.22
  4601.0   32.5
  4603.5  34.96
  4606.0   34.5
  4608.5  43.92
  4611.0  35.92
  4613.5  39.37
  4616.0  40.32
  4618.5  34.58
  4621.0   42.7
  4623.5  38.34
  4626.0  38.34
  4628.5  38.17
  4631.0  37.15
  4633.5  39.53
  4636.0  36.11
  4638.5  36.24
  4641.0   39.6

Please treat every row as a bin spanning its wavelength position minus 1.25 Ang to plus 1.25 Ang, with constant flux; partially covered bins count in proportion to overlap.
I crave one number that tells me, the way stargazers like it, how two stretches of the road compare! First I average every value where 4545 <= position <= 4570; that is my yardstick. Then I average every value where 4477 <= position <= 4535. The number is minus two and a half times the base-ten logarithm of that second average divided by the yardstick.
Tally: 0.114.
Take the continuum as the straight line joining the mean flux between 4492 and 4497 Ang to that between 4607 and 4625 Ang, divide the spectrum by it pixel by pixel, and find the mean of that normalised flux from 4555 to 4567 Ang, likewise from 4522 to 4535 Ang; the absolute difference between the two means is 0.26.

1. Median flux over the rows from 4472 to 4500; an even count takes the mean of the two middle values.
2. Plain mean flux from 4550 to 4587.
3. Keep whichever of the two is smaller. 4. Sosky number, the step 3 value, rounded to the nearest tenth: 35.6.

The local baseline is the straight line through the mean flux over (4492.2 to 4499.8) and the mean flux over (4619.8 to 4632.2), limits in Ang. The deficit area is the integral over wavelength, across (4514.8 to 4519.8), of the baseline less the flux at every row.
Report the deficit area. -3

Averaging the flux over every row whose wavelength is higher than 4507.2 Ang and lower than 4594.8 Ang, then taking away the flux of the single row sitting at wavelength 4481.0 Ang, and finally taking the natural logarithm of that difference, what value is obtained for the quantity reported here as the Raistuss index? 1.65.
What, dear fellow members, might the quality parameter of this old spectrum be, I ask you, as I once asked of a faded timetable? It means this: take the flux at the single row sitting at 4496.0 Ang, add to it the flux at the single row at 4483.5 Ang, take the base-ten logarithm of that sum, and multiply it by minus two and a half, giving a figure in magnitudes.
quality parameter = -4.51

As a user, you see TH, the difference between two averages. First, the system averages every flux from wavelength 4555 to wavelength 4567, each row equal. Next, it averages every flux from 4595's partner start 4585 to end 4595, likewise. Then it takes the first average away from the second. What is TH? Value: -3.4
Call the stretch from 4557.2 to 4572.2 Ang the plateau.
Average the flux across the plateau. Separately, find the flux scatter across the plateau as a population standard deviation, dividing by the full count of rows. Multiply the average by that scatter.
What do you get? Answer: 103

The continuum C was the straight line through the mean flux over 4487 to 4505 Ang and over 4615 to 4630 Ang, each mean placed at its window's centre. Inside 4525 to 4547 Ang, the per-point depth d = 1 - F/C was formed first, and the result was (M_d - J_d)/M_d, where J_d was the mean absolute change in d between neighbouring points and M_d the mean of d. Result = 0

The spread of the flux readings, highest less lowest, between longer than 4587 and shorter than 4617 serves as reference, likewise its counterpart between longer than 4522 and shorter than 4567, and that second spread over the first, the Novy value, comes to 1.4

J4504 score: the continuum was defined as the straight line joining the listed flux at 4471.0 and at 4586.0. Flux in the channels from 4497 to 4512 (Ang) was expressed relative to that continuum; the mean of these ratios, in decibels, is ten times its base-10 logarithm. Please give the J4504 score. 0.3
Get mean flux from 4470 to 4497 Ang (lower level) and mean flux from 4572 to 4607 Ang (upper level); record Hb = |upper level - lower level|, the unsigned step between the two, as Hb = 2.2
